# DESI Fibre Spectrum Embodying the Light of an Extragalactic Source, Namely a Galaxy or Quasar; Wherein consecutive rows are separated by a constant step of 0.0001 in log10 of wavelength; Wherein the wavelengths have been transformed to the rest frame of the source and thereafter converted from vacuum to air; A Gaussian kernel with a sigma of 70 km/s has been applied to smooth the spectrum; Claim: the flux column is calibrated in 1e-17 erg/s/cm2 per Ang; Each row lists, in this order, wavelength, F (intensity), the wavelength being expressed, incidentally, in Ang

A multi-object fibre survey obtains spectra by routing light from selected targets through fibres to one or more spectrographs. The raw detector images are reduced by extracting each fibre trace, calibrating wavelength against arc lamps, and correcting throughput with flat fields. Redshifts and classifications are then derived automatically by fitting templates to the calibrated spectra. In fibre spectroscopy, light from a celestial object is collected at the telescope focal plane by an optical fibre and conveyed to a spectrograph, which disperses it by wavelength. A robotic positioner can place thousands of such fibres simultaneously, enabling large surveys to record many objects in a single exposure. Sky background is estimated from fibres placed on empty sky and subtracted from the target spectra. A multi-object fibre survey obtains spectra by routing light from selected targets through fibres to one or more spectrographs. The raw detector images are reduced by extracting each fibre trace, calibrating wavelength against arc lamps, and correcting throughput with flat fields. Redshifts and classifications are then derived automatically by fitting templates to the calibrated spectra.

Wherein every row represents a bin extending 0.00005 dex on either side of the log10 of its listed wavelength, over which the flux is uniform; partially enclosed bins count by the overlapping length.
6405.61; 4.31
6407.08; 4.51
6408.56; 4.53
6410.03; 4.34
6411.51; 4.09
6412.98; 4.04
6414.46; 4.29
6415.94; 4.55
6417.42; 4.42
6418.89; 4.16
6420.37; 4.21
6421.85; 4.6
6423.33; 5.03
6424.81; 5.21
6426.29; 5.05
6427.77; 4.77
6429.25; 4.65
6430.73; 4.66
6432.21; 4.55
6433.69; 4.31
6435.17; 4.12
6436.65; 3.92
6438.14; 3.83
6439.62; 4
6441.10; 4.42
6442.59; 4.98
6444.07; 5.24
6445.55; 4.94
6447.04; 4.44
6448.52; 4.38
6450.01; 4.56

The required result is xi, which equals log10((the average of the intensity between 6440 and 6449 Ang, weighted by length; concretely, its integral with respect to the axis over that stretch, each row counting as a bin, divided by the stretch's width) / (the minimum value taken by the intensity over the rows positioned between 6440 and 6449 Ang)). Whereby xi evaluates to 0.032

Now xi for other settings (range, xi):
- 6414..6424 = 0.031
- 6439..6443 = 0.045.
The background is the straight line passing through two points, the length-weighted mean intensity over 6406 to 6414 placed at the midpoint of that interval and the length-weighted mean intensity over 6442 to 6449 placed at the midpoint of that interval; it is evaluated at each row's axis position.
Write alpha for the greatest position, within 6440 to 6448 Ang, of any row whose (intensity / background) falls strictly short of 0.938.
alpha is 6447.04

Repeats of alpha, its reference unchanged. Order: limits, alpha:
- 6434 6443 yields 6441.10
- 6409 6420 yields 6412.98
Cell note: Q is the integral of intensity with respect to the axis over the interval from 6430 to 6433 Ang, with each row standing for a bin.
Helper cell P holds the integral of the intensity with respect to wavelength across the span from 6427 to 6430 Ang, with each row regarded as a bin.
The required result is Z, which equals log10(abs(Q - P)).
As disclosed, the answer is -0.5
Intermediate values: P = 14.1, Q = 13.8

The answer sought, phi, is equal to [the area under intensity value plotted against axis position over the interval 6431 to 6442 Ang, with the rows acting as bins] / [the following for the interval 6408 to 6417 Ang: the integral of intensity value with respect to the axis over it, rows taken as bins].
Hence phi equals 1.2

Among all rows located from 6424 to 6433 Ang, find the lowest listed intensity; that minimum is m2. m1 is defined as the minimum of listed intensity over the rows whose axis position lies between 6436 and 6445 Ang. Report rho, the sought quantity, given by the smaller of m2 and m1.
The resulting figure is 3.83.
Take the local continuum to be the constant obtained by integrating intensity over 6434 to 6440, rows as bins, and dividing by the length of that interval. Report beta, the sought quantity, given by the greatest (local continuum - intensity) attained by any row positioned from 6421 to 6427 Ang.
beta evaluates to -0.6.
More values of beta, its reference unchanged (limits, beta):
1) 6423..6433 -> -0.6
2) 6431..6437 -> 0.1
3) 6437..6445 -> 0.2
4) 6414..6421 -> -0.2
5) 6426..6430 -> -0.7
